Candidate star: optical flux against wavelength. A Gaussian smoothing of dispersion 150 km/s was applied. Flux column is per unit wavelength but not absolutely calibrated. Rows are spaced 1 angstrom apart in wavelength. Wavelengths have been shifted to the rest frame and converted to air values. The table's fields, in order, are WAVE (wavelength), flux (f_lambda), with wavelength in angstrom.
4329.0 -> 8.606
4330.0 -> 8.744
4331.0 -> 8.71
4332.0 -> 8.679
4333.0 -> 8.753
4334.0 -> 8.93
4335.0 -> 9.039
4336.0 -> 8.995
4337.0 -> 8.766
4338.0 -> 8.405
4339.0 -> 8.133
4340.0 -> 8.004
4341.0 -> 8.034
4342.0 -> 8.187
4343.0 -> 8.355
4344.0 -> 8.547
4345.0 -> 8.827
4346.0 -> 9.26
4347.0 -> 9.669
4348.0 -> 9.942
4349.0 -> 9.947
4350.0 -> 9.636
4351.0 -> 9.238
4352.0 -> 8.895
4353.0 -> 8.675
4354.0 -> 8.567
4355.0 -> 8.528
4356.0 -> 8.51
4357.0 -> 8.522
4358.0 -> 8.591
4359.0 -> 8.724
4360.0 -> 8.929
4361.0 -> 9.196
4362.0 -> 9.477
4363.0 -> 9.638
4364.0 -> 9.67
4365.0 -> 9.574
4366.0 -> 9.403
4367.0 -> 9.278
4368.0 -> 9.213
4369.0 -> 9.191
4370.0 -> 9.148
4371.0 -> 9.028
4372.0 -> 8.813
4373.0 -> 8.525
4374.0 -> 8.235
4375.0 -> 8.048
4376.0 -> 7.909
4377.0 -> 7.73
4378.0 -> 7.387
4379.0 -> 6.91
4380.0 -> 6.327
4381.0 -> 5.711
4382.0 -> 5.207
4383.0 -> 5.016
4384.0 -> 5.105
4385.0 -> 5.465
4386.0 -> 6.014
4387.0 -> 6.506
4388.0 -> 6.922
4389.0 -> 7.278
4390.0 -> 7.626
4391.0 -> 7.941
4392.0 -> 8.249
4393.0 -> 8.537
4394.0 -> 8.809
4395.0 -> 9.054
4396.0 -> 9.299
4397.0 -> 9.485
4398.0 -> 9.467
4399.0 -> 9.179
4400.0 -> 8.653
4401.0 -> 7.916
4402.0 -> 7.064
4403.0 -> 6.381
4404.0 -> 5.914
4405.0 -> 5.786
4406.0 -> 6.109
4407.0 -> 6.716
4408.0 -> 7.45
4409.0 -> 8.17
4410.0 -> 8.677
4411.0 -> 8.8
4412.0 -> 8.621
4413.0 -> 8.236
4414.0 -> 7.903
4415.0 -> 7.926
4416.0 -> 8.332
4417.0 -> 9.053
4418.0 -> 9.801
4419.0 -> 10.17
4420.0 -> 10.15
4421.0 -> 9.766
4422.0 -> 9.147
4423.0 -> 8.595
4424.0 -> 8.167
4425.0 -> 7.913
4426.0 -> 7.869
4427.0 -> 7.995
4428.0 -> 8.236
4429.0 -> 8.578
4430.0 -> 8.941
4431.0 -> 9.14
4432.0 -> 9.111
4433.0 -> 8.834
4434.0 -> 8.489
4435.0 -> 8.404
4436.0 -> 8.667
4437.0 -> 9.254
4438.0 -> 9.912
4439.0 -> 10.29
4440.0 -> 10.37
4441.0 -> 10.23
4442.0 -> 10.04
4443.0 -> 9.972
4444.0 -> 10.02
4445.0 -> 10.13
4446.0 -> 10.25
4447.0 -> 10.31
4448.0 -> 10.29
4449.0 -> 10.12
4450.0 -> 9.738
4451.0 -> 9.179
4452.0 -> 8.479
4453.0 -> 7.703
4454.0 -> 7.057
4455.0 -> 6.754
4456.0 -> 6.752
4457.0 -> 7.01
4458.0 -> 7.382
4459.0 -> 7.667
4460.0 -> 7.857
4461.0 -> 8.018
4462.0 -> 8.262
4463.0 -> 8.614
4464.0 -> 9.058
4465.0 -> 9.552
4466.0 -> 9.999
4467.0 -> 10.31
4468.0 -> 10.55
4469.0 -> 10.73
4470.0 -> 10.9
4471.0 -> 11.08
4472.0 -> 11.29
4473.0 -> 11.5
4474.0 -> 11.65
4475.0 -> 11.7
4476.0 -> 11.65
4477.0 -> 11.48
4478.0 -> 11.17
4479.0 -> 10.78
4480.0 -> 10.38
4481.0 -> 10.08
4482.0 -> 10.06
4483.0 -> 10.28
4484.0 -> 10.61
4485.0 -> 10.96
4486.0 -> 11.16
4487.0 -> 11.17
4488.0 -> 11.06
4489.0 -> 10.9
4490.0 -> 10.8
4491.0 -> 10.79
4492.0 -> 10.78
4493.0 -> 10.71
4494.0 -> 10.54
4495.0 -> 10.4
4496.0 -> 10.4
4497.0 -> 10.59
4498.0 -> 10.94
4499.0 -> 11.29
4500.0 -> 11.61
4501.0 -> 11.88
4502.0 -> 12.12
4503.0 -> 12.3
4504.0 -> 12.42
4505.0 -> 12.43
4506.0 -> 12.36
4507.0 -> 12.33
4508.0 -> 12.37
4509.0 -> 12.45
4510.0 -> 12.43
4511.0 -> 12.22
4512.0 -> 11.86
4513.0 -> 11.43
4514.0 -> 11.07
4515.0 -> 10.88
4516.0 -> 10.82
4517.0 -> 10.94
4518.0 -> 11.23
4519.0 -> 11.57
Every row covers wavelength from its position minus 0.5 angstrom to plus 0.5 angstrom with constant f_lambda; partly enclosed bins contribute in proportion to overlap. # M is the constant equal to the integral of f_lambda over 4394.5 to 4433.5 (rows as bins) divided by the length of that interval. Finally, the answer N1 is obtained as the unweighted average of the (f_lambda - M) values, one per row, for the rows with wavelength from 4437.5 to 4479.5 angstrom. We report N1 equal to 1.3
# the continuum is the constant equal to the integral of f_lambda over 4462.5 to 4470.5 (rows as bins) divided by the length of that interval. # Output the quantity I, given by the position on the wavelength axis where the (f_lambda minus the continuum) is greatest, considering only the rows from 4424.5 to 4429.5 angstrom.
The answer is 4429.0 angstrom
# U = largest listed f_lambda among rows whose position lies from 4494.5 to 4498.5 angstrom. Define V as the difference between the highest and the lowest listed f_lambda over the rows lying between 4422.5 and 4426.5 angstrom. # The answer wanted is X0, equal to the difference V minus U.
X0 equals -10.2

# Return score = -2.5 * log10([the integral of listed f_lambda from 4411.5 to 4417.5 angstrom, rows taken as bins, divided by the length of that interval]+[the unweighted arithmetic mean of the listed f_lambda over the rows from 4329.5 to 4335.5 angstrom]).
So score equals -3.086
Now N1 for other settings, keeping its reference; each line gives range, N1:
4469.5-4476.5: 3.0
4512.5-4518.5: 2.7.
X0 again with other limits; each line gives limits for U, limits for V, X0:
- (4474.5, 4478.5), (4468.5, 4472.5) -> -11.1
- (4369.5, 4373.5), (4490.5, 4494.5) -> -8.9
